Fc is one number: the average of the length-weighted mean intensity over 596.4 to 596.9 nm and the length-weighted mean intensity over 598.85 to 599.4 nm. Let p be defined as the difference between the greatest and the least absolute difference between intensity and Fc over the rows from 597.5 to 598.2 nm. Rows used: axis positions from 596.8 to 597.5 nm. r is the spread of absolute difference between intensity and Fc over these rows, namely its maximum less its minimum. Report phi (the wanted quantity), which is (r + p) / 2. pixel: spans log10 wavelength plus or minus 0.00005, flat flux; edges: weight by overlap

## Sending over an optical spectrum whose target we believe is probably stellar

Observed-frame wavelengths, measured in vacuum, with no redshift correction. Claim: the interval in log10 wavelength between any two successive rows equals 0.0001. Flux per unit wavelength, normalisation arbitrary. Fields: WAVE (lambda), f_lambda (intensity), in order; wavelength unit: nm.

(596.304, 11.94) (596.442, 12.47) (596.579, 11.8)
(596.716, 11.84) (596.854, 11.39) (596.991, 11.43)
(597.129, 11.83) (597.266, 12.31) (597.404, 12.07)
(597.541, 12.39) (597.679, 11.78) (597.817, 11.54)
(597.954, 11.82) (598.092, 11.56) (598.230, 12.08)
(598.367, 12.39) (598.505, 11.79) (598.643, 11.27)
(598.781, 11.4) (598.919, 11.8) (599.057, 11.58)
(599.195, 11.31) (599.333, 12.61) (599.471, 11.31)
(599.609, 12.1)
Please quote 0.488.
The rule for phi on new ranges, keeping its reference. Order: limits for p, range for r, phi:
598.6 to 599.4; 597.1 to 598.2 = 0.628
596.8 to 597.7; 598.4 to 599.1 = 0.532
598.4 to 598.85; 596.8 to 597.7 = 0.527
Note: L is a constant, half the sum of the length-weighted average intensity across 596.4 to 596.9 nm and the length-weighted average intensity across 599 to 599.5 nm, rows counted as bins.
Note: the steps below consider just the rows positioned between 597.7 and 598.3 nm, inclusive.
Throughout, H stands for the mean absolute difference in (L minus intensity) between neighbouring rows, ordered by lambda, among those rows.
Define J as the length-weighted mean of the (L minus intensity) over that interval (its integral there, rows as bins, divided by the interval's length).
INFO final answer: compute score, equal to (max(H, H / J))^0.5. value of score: 2.7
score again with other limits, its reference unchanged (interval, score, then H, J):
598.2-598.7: 0.7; 0.48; -0.079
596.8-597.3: 1.8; 0.31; 0.092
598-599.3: 2.1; 0.37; 0.088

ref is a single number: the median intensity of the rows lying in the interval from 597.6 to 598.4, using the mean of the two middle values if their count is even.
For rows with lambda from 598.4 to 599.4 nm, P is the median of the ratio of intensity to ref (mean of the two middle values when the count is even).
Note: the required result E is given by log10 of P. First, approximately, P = 0.98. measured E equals -0.008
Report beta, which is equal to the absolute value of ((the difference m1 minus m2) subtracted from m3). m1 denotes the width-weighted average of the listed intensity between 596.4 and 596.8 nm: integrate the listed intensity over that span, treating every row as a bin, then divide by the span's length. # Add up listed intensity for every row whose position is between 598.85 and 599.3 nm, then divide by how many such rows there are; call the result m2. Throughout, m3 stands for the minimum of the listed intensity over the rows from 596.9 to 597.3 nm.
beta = 11.0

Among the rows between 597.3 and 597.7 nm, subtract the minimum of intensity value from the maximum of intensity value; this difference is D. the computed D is 0.61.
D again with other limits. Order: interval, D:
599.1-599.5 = 1.30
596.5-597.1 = 0.45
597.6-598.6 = 0.85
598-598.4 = 0.83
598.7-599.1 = 0.40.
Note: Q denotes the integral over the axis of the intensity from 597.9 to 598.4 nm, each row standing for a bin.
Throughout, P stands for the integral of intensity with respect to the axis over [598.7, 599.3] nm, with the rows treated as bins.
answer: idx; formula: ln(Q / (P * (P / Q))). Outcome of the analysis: -0.30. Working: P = 6.95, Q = 5.97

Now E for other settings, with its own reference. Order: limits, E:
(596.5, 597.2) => 0.000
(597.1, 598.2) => 0.001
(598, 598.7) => 0.000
